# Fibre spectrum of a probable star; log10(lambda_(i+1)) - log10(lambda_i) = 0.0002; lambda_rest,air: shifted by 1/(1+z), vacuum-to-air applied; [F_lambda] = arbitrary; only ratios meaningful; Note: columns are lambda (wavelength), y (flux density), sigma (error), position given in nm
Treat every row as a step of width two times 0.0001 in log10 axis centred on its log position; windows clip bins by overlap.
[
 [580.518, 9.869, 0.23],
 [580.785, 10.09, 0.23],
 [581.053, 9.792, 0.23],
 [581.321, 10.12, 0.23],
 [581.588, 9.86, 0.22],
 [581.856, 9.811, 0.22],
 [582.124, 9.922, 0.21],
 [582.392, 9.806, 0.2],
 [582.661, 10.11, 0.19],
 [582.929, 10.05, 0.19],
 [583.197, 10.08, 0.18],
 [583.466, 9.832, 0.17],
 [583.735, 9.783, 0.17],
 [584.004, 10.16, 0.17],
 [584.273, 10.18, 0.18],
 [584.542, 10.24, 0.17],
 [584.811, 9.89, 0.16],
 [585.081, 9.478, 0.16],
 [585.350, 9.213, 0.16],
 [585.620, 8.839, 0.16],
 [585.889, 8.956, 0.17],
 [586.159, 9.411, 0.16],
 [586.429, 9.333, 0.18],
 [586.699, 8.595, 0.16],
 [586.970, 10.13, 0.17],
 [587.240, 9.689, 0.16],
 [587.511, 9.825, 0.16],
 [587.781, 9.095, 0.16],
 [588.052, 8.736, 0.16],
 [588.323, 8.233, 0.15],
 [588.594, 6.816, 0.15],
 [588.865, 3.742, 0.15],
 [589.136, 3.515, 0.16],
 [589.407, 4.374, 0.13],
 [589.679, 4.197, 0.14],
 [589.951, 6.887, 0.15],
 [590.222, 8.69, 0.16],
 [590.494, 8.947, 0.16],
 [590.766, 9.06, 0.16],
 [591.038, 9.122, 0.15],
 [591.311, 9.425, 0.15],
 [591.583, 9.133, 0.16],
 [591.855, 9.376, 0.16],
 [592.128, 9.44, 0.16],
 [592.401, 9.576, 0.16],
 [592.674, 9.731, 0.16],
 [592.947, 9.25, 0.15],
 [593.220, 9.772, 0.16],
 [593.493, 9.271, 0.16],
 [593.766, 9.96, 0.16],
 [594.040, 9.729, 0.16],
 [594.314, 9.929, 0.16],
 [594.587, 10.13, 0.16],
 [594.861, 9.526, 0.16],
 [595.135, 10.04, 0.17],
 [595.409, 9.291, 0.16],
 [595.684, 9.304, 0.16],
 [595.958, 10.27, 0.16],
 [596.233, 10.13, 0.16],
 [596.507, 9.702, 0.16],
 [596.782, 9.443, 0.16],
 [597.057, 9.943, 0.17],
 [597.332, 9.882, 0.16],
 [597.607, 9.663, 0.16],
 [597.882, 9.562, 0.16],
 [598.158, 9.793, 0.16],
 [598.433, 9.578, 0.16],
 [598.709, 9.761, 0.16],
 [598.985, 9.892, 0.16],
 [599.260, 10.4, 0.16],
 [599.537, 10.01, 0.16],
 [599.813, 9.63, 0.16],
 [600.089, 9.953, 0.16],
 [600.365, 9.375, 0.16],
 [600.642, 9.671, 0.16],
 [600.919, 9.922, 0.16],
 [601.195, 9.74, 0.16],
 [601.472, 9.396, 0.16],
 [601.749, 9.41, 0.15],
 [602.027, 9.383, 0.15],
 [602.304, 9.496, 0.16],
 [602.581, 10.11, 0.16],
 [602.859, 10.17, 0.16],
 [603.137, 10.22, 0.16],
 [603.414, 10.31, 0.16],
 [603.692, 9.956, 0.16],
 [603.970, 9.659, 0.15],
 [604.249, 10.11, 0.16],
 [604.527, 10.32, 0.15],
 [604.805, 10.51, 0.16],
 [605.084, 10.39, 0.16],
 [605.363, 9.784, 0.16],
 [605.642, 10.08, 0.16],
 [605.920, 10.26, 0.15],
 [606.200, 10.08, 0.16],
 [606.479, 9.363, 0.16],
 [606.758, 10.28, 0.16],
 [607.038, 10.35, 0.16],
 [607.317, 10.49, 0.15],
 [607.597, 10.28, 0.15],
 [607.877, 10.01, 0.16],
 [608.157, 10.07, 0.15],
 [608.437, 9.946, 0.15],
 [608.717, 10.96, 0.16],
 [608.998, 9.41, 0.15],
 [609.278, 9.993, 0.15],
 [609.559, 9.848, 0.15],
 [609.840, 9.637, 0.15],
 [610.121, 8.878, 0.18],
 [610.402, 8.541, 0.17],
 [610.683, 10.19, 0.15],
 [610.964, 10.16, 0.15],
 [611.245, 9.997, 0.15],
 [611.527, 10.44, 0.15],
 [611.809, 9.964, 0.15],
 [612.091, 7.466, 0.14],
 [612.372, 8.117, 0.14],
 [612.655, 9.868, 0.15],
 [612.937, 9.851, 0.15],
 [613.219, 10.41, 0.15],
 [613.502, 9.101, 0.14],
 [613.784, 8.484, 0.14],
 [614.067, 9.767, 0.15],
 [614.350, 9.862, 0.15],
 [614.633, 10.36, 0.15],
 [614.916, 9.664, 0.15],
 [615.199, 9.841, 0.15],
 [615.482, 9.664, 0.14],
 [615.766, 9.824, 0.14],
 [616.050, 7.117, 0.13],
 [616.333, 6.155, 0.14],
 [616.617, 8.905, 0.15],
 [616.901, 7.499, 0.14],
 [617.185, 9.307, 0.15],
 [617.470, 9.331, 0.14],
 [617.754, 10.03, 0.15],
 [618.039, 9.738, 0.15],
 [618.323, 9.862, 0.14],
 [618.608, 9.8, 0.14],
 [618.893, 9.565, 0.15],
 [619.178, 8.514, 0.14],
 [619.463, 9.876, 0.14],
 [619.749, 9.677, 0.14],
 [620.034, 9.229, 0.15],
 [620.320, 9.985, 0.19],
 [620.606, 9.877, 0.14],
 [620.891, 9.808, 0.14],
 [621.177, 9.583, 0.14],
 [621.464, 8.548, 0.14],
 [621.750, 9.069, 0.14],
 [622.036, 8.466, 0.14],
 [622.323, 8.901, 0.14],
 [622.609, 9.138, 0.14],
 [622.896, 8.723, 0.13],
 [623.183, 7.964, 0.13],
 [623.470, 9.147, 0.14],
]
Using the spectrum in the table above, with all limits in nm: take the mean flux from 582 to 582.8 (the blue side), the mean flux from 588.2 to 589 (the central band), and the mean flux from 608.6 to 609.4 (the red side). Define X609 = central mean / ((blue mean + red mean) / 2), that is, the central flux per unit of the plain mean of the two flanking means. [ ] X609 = 0.62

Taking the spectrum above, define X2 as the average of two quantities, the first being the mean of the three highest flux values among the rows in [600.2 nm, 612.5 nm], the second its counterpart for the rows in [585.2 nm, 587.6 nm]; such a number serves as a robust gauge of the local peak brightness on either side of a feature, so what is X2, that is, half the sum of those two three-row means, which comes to 10.3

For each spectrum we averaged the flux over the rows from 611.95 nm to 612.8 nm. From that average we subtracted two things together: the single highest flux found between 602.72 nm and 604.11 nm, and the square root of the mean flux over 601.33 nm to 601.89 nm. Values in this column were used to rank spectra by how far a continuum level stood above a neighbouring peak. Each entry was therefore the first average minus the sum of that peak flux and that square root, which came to -4.9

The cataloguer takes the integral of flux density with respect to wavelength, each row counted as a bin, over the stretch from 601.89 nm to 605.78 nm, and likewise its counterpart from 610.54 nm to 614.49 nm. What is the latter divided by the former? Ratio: 0.97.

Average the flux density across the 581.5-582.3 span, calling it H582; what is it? 9.86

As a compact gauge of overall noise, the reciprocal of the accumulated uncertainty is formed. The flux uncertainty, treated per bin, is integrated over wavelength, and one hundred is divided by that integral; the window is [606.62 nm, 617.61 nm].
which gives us 61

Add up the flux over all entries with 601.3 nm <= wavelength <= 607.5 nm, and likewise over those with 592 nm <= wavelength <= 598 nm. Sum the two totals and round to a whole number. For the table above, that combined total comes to 434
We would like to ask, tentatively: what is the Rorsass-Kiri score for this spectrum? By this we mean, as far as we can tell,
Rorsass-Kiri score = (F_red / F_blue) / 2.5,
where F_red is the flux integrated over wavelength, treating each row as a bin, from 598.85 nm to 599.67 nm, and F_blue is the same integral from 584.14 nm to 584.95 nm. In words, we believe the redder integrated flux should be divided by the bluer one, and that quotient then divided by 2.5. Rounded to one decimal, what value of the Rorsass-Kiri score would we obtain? 0.4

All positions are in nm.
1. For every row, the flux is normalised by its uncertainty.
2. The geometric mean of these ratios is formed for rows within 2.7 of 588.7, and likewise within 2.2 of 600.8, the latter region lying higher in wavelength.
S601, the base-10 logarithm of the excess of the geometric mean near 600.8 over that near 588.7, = 1.12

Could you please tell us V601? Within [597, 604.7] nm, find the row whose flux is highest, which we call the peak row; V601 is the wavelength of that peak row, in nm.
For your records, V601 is 599.260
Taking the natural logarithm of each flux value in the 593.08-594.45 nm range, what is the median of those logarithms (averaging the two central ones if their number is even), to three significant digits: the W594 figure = 2.28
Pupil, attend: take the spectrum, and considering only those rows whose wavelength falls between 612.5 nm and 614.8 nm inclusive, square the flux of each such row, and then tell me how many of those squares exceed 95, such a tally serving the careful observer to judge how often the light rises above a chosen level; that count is 6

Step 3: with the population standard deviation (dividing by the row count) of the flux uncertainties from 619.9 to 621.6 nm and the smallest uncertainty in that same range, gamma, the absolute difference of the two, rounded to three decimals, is 0.122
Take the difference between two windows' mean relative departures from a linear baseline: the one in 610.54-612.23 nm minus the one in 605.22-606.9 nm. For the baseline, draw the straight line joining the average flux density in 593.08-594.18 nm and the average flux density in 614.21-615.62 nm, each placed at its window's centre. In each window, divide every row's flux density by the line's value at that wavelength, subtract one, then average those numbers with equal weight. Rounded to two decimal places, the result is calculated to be -0.03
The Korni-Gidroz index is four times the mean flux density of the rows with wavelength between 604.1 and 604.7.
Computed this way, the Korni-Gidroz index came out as 40.9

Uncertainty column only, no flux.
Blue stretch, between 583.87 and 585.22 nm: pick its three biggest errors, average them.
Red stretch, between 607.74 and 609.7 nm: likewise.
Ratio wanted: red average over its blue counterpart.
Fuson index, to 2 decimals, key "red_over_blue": 0.90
